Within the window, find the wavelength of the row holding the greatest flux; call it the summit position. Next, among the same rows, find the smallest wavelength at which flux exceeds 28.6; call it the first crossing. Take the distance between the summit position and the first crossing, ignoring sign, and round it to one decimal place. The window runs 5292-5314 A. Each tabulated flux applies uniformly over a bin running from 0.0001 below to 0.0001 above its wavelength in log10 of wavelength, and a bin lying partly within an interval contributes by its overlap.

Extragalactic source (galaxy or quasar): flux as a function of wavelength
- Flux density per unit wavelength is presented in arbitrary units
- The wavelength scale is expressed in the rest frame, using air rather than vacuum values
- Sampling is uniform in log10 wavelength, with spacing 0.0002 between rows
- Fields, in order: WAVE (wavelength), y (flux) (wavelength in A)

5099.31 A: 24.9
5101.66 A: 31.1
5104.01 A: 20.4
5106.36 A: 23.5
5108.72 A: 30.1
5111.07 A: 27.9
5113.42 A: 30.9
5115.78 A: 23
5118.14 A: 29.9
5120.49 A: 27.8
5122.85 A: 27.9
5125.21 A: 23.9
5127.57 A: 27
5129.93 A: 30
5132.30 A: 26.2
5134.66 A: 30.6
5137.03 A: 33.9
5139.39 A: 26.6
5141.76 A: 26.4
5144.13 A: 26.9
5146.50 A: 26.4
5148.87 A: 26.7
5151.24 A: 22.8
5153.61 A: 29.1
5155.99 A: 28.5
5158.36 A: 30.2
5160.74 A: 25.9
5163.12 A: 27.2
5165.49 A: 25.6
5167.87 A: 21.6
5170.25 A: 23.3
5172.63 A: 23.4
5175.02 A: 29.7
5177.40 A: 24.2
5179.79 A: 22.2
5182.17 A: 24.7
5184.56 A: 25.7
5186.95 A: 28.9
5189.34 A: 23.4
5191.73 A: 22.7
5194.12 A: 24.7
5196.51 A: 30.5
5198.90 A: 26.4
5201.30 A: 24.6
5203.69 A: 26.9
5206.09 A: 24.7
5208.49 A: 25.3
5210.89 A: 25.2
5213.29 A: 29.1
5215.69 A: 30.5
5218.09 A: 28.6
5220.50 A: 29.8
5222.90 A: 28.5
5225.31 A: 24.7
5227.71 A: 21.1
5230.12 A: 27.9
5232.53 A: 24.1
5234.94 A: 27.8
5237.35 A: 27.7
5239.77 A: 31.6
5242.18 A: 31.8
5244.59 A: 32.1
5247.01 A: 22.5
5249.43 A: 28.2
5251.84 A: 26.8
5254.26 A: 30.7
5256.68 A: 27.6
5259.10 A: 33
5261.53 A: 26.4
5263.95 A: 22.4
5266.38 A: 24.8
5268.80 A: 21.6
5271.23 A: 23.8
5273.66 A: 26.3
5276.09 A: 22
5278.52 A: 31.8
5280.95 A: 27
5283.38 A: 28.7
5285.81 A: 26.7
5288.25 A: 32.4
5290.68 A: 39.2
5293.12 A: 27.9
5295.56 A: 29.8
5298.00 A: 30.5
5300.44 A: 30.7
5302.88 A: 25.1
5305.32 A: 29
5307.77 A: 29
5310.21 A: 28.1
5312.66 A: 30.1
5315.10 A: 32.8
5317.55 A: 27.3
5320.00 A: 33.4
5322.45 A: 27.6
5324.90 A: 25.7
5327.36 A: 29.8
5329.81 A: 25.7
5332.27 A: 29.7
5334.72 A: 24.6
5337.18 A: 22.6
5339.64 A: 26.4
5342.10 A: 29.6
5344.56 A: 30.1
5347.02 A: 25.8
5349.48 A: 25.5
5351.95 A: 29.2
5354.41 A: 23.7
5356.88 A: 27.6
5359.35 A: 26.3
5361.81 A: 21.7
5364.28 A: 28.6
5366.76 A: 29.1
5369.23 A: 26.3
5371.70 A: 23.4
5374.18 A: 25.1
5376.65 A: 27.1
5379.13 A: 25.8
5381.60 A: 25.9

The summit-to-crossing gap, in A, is 4.9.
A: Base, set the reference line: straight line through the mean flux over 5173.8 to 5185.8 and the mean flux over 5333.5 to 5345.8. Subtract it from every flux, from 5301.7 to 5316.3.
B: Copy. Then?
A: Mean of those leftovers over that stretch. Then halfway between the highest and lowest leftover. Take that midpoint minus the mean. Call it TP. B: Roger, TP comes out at -0.1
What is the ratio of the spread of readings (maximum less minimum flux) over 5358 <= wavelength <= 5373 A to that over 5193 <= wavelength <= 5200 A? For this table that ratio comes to 1.3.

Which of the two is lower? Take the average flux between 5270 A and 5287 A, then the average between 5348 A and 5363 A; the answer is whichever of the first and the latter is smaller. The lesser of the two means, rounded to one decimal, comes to 25.7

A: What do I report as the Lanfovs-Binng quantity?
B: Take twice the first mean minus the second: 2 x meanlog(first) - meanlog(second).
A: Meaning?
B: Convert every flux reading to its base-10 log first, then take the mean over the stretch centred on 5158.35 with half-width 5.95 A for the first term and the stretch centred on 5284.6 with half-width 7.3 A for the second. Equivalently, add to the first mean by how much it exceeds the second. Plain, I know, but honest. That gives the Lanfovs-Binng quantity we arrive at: 1.41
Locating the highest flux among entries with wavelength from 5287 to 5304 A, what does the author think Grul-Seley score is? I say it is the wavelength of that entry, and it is 5290.68 A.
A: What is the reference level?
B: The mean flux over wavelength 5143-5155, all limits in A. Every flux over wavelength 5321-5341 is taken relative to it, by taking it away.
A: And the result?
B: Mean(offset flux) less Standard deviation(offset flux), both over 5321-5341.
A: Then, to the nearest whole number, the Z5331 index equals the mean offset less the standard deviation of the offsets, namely -2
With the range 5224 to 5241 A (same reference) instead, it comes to -3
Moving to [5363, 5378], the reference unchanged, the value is -2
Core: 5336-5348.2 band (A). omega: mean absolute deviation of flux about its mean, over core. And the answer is 2.36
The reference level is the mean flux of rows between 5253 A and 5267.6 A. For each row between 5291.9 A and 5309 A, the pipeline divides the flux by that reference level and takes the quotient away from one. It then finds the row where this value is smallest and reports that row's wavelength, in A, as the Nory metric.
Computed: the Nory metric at 5300.44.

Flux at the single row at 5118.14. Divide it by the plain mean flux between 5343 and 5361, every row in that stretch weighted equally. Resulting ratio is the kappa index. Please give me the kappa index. 1.11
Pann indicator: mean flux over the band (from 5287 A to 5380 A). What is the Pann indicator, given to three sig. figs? 28.0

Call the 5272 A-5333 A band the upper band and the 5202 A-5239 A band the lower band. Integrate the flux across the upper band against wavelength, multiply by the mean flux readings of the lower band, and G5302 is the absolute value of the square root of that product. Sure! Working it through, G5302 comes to 218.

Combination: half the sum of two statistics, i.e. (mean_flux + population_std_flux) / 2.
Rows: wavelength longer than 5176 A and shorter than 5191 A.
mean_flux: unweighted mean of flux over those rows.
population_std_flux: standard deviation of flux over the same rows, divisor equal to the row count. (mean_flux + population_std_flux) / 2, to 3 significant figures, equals 13.5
